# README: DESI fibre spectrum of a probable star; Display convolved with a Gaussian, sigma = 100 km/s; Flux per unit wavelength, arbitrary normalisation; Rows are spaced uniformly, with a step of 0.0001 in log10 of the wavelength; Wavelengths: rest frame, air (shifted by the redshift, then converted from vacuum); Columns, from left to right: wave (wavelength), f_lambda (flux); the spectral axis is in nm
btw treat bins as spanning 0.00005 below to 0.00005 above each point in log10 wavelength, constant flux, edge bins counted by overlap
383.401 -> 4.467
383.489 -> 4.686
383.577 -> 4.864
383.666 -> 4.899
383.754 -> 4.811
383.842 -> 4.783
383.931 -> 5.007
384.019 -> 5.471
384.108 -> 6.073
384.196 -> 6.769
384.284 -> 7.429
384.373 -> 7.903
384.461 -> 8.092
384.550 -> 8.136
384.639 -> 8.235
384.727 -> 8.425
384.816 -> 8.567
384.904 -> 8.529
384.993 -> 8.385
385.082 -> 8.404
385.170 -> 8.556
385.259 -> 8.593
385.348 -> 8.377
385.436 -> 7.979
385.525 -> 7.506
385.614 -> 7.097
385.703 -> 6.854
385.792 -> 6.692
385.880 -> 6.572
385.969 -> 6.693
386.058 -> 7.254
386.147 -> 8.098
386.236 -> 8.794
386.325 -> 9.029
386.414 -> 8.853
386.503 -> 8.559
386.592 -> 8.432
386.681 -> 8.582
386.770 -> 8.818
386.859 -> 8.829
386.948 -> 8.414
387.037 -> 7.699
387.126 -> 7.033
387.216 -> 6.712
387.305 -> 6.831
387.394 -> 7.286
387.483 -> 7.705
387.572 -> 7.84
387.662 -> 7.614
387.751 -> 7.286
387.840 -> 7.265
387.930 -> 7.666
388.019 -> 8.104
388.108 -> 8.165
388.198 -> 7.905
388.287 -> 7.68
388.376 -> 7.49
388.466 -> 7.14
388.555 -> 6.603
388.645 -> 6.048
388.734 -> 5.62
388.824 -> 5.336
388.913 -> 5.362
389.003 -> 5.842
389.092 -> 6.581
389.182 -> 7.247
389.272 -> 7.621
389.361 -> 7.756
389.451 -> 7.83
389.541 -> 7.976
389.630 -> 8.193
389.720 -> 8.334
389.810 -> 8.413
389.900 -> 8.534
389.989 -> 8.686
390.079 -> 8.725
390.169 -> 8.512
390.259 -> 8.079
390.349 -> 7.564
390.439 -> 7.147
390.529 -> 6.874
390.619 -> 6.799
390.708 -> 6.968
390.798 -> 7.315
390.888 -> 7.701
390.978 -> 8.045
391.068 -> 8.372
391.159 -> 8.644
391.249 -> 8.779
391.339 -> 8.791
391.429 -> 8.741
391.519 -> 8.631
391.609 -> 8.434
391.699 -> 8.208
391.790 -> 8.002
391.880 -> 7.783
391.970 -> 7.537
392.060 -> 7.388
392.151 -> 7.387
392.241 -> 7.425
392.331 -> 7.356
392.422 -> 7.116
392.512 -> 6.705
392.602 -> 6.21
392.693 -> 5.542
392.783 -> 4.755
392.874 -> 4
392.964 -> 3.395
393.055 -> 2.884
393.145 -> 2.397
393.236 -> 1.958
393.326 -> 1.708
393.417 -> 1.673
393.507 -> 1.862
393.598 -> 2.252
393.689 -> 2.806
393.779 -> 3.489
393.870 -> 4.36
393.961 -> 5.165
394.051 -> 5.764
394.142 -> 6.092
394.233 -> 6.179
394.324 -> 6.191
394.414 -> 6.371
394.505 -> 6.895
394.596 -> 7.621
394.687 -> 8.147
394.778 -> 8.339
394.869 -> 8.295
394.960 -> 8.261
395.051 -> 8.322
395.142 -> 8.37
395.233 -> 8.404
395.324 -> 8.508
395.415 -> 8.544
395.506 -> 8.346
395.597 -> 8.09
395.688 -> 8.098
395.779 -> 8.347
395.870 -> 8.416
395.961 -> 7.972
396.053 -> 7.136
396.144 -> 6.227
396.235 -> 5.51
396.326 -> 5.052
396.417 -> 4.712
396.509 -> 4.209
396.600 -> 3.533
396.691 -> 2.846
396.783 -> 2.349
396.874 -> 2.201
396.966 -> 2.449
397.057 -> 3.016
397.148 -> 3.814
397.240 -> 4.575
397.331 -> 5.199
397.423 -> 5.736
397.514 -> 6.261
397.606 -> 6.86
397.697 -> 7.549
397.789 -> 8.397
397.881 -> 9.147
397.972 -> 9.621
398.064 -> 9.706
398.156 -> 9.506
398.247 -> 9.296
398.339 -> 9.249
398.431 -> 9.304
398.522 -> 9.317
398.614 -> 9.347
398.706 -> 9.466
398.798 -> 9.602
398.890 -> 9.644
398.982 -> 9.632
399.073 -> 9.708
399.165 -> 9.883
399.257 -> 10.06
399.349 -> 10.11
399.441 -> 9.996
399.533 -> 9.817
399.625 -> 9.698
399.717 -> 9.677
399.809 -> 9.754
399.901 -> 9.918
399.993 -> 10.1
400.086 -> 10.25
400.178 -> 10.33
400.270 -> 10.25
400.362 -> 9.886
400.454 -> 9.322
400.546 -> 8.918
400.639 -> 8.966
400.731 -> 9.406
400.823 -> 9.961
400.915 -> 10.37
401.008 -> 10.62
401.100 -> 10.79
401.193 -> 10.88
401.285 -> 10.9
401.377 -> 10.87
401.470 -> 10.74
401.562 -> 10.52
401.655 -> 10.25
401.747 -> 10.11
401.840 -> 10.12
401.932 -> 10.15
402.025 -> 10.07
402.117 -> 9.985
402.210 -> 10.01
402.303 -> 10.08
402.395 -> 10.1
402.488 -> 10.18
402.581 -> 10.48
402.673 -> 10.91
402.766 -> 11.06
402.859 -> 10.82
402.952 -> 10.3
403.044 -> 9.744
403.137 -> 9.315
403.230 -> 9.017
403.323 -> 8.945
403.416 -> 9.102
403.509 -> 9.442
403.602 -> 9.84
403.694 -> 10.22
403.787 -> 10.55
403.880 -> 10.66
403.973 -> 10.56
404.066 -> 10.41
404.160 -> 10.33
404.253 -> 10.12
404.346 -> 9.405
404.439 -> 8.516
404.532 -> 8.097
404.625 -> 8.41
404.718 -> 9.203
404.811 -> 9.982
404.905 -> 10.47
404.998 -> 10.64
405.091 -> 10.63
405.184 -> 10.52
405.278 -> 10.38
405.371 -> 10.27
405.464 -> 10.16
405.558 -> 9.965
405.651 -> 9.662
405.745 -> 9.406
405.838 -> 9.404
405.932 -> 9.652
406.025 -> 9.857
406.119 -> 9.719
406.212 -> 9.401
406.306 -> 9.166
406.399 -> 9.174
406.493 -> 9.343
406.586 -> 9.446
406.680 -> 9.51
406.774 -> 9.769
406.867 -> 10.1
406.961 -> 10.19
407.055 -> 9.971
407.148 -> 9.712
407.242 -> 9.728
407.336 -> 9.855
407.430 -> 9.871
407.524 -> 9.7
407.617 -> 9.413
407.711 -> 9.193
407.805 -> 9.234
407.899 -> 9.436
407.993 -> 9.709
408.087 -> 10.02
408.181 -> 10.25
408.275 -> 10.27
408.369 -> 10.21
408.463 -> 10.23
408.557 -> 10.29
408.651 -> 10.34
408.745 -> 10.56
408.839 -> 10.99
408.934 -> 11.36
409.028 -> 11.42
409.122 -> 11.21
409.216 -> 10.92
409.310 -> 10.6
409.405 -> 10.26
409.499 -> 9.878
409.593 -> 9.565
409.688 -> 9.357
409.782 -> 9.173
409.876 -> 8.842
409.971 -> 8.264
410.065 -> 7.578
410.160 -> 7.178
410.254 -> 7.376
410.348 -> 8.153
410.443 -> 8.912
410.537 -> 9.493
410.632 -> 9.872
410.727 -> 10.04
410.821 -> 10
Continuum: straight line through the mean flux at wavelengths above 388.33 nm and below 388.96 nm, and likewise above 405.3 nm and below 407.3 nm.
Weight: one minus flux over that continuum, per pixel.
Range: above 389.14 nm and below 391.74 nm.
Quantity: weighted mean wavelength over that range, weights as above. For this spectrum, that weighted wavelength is 390.43 nm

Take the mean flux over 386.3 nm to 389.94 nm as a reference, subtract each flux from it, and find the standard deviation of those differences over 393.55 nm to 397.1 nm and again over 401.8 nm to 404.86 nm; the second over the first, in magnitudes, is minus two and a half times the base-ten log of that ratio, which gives 1.2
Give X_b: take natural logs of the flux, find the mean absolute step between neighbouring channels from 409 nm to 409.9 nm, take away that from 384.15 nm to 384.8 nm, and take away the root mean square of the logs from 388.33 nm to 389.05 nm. -1.83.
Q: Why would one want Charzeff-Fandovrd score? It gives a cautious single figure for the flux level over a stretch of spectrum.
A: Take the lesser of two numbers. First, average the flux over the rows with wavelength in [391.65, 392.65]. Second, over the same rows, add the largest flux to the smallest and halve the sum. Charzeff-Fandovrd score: 7.2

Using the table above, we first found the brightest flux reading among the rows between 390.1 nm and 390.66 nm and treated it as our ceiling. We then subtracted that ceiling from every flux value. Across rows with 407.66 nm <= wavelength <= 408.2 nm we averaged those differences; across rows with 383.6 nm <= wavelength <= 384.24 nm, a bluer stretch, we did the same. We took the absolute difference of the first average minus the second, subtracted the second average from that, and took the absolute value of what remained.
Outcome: 7.3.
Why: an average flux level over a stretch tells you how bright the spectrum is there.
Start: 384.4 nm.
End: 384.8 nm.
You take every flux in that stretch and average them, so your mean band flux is 8.2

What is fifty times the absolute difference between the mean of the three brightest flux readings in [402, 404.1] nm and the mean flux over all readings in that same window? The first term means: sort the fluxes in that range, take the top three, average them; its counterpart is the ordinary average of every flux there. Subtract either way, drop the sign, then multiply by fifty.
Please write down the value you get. 43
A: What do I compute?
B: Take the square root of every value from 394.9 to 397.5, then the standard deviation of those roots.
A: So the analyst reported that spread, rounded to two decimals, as 0.50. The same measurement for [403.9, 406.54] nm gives 0.11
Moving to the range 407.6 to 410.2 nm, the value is 0.17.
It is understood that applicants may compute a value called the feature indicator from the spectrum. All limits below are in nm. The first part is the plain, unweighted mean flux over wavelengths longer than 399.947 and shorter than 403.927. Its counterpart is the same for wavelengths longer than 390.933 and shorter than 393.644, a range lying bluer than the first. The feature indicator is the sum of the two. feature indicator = 16.2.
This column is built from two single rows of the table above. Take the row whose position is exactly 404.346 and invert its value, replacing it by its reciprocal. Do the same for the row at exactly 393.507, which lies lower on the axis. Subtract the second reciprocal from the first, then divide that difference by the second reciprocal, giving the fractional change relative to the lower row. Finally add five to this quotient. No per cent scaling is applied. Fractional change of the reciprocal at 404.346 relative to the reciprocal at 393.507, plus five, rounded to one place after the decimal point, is 4.2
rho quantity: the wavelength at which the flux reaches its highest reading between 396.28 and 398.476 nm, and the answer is 398.064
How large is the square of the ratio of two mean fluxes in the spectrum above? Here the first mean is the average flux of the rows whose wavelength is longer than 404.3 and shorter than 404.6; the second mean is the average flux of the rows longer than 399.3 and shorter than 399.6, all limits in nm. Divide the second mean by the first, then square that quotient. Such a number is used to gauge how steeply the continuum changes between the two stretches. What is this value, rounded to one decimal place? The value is 1.3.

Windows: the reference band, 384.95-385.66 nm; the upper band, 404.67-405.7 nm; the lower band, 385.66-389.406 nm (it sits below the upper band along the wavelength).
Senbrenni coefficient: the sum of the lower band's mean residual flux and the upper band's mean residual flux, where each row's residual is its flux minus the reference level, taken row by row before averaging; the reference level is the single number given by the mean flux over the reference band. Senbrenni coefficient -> 1.4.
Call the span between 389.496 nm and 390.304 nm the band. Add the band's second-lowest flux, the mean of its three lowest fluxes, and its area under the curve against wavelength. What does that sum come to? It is 23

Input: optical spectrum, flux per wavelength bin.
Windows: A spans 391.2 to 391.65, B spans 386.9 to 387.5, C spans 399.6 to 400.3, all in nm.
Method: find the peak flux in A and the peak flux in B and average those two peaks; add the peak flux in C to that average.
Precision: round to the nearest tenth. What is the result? 18.9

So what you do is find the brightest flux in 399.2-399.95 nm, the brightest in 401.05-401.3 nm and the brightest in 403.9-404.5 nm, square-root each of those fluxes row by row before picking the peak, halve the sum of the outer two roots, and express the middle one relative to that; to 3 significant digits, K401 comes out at 1.03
